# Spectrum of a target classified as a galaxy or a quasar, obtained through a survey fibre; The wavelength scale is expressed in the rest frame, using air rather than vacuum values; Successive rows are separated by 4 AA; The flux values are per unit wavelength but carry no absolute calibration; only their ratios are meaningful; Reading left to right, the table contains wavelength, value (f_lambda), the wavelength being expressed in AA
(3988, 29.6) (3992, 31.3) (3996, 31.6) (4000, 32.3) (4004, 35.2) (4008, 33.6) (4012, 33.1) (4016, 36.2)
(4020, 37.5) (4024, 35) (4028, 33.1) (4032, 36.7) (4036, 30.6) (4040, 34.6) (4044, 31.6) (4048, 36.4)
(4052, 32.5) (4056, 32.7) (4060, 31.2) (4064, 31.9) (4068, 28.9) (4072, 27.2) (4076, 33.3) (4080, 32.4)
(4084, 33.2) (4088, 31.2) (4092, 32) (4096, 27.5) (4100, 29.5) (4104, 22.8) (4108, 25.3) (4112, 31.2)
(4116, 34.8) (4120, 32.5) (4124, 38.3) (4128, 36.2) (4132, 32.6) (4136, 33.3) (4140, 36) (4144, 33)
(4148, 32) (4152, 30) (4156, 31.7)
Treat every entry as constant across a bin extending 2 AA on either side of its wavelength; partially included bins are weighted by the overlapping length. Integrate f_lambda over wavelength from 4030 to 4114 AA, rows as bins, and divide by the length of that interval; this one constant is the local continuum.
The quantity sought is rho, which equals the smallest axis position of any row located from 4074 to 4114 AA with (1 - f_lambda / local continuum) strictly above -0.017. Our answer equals 4088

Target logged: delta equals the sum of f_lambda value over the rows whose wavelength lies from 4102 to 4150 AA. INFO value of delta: 388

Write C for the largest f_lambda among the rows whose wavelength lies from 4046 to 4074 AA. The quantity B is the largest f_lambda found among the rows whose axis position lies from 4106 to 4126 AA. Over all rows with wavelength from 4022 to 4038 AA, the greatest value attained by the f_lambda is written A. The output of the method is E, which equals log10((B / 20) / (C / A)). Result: 0.286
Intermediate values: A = 36.7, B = 38.3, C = 36.4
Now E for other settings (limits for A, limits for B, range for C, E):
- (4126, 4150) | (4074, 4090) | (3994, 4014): 0.234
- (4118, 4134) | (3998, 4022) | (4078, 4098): 0.335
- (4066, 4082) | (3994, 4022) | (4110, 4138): 0.212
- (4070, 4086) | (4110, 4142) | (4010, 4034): 0.231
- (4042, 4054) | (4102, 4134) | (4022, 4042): 0.279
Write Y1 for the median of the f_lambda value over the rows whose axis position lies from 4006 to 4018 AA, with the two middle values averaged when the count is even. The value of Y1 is 33.6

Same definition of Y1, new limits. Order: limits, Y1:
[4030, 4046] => 33.1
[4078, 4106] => 31.2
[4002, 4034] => 35.1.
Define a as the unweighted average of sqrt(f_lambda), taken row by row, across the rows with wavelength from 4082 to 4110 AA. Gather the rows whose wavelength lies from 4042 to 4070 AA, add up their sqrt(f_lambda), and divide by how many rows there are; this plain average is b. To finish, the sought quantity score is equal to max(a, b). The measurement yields 5.67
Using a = 5.35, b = 5.67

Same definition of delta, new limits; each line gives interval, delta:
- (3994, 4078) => 695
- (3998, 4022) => 208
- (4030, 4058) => 235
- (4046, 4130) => 661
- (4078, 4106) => 209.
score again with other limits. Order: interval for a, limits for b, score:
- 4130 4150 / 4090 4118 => 5.78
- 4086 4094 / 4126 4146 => 5.85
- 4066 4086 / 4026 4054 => 5.80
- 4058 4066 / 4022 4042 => 5.83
